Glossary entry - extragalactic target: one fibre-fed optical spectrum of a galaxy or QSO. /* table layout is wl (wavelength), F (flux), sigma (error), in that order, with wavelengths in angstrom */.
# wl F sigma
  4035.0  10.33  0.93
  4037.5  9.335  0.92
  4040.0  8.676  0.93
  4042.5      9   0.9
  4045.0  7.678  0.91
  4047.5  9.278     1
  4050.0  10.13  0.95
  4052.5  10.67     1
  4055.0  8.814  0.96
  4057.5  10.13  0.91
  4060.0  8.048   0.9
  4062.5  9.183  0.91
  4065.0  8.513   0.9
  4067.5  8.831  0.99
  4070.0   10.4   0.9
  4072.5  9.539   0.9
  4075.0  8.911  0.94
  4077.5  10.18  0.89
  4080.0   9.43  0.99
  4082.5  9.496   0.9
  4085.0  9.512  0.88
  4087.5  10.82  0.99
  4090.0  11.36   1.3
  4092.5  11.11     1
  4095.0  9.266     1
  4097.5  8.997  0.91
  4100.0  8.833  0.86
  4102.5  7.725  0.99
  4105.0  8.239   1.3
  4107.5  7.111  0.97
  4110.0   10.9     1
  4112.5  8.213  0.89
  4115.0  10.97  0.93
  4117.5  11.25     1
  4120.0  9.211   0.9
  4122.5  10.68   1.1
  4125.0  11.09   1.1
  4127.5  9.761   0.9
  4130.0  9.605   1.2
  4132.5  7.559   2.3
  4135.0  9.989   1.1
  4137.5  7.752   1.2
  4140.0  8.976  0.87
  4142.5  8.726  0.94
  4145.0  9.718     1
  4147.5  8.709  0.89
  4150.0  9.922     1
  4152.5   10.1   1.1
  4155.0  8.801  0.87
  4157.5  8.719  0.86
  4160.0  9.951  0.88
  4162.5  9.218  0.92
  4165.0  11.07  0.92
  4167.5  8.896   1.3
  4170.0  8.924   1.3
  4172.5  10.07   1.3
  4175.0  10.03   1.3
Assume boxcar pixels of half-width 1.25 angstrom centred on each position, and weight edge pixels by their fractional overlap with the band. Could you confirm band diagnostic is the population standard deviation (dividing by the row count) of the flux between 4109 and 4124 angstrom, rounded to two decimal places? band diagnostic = 1.11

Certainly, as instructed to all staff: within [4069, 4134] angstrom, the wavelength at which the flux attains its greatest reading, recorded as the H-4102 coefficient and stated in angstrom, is 4090.0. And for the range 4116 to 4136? 4117.5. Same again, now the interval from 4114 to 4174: 4117.5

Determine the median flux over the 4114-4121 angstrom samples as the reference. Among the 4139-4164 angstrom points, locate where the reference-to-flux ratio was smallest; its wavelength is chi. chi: 4152.5 angstrom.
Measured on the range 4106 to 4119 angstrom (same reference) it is 4117.5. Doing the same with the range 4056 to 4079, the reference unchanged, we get 4070.0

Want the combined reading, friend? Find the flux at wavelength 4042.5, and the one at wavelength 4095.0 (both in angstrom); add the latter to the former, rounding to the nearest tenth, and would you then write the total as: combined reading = 18.3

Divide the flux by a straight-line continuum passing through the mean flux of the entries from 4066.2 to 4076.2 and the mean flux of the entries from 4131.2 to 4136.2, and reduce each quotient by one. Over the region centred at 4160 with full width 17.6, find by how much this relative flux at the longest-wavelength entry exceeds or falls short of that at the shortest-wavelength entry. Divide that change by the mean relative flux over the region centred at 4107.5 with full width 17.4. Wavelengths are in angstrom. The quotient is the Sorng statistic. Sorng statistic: 6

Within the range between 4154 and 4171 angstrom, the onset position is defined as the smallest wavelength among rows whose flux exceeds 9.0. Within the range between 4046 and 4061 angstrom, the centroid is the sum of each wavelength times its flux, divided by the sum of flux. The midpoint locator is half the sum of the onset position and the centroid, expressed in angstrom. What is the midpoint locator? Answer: 4106.8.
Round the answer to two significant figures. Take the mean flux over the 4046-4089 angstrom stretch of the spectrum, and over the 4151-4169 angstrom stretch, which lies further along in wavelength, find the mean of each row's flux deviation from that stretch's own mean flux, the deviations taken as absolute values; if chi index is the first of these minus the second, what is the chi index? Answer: 8.8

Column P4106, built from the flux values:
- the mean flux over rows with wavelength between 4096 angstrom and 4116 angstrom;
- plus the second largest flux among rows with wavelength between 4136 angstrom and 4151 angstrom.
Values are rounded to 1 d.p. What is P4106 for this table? 18.6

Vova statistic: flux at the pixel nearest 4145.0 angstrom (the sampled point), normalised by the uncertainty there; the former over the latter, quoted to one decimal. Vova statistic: 9.7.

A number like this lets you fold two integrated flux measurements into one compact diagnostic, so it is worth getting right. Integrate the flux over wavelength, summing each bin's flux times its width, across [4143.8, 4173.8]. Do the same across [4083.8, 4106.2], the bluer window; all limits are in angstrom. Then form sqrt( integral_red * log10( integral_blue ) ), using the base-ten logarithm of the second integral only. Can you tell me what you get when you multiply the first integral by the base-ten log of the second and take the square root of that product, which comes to 25.8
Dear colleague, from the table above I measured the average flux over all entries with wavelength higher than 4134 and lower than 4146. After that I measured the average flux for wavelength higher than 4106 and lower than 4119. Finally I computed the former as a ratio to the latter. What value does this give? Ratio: 0.93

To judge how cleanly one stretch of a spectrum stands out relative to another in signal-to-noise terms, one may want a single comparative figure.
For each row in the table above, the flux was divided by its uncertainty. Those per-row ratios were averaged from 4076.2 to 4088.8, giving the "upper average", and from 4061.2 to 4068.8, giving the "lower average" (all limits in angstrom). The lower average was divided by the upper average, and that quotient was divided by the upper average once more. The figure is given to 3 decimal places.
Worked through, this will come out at 0.084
